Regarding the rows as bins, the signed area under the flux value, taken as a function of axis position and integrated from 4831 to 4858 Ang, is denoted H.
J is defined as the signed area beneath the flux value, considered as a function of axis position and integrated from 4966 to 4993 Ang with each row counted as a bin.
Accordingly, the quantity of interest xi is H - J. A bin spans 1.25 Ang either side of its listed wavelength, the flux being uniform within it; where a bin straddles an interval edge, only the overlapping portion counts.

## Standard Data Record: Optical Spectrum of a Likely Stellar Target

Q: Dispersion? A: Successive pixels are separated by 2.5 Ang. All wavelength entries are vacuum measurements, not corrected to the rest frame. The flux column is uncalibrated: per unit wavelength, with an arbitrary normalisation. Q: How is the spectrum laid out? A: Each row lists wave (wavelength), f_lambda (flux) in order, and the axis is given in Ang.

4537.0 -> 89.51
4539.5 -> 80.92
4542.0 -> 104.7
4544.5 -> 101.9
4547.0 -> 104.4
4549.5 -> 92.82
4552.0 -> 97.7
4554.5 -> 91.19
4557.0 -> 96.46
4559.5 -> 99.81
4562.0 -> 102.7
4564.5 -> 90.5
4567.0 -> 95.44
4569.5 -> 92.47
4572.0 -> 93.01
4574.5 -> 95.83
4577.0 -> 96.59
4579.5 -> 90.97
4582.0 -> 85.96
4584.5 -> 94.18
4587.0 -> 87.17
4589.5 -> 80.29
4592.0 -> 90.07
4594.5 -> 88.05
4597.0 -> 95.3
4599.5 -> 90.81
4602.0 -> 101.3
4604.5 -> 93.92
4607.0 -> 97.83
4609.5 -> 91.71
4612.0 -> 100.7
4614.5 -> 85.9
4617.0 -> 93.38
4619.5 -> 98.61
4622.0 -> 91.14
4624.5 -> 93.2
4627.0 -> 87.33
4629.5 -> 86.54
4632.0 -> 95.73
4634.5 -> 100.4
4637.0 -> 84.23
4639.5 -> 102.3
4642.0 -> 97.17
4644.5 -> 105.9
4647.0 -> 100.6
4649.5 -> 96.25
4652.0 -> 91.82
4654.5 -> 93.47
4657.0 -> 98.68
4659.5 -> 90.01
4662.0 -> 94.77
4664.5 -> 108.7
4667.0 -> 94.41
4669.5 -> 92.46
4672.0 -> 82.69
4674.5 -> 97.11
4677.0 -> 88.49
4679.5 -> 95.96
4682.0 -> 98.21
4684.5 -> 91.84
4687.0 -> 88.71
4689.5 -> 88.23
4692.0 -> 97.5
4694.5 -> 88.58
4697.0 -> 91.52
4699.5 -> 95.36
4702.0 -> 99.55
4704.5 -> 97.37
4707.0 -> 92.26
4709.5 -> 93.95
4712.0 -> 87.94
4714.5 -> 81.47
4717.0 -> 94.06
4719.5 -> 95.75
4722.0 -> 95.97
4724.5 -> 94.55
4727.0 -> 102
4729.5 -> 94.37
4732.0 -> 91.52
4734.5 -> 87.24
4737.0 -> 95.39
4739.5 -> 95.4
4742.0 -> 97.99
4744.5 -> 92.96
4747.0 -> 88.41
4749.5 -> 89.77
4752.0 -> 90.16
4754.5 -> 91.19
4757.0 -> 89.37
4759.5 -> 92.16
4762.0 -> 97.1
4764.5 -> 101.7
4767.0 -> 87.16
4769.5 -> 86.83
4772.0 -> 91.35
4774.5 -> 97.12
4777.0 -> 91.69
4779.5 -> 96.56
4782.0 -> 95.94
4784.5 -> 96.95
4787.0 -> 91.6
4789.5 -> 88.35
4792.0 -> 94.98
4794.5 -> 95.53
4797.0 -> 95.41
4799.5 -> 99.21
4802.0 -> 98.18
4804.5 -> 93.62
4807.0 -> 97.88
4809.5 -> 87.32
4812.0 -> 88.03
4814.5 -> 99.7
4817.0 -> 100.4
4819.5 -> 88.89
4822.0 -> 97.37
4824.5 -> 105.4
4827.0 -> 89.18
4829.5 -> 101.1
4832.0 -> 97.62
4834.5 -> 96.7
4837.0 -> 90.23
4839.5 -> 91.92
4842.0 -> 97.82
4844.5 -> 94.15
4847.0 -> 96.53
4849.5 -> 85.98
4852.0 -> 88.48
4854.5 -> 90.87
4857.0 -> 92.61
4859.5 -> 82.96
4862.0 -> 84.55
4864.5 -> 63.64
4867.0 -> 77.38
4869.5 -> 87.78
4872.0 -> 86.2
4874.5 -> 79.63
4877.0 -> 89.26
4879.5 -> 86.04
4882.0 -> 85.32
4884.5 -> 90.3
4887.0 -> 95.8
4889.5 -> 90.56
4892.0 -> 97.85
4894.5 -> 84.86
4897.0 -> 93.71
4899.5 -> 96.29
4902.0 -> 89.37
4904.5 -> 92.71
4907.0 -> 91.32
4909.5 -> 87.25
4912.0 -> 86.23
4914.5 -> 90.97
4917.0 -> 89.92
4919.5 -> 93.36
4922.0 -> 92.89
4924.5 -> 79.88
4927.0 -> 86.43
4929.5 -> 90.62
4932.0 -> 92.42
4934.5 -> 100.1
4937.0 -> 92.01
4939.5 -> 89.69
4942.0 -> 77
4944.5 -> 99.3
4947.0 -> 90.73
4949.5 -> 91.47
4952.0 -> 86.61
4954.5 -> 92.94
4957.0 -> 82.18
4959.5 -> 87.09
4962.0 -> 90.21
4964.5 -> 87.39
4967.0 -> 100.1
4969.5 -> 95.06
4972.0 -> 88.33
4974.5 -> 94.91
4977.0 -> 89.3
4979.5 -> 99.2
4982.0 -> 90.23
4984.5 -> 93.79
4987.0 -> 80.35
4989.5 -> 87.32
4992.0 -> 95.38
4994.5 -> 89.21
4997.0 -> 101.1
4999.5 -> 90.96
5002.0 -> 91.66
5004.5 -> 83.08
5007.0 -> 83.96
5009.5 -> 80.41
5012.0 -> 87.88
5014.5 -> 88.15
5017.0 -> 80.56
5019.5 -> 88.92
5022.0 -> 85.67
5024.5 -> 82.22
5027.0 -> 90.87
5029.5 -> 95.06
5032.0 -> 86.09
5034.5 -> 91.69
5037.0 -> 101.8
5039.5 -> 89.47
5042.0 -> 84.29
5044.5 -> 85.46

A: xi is 24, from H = 2510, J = 2486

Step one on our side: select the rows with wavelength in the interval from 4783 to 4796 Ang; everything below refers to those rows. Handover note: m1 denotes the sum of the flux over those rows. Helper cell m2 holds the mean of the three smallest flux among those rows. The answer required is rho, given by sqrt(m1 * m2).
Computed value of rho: 207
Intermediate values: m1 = 467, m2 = 92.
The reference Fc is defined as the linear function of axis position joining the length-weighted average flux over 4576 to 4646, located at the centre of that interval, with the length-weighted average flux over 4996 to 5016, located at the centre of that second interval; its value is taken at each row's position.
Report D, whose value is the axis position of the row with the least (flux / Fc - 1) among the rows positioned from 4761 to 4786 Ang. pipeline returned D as 4769.5 Ang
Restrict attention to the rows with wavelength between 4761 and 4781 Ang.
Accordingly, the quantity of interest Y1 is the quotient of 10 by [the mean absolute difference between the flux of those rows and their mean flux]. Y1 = 2.3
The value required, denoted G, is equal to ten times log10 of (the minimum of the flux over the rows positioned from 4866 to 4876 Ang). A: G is 18.9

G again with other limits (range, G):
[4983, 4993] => 19.0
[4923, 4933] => 19.0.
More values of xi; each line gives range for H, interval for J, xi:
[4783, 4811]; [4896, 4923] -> 180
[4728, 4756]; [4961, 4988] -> 104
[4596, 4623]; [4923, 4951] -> 36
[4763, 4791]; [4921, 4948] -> 179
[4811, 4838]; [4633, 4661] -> -108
